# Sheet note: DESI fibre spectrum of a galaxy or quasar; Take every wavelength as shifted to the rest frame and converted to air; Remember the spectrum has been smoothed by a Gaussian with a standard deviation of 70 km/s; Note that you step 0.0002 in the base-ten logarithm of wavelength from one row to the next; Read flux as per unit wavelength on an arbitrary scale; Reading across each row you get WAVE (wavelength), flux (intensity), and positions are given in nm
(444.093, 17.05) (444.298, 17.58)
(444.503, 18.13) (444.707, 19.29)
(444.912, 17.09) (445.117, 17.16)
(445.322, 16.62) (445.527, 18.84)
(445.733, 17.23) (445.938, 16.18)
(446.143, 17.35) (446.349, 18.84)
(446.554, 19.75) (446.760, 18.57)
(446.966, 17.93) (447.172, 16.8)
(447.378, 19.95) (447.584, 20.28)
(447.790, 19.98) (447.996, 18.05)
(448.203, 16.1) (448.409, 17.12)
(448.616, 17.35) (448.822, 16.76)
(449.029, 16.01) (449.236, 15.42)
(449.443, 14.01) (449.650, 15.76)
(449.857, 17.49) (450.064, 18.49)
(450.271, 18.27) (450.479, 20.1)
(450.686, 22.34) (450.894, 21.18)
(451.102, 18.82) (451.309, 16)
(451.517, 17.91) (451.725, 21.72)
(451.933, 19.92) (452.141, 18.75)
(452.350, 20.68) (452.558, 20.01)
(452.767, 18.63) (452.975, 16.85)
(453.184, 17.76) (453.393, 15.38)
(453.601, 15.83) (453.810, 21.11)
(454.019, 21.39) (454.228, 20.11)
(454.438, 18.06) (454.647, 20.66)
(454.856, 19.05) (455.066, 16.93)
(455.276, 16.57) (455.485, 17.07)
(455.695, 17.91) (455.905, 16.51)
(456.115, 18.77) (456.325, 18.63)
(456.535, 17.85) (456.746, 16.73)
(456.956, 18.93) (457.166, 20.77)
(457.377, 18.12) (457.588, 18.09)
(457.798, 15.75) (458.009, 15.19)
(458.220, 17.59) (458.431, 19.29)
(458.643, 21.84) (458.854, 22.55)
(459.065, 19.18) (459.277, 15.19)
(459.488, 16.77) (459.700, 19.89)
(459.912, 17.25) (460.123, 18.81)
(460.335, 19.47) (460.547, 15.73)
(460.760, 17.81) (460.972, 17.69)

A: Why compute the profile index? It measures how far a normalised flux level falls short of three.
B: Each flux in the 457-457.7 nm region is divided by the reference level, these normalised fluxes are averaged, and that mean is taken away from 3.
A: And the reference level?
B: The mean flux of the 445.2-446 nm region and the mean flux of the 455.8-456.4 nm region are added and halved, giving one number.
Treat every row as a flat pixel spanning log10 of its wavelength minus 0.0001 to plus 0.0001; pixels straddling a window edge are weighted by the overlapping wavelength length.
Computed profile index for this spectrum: 1.92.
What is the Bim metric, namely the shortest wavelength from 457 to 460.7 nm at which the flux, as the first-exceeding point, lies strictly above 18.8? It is 457.166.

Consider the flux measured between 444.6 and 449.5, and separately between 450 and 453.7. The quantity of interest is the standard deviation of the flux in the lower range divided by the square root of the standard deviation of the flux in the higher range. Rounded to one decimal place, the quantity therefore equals 1.1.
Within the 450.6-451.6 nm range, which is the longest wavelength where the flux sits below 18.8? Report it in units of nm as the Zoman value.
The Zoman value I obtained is 451.517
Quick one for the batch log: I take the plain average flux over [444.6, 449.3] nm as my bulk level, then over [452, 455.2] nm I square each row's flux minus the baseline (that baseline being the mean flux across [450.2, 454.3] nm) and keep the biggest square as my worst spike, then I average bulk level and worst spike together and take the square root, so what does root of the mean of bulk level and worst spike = 4.0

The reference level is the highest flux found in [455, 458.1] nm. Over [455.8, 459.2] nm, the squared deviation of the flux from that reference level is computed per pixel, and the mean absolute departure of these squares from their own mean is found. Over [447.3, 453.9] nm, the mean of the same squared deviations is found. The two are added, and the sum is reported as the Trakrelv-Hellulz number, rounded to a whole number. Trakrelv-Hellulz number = 18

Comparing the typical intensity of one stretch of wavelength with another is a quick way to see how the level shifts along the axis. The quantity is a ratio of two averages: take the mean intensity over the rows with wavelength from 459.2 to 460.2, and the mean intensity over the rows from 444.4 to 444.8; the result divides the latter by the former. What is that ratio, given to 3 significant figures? 1.06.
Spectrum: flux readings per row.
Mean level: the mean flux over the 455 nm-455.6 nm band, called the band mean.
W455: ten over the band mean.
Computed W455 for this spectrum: 0.59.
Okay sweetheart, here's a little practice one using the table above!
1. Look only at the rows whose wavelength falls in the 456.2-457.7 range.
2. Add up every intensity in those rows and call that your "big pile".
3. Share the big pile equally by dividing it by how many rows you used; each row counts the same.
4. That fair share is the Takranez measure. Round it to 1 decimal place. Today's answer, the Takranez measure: 18.4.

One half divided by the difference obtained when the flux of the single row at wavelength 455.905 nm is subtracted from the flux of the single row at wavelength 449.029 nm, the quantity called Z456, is -1.0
